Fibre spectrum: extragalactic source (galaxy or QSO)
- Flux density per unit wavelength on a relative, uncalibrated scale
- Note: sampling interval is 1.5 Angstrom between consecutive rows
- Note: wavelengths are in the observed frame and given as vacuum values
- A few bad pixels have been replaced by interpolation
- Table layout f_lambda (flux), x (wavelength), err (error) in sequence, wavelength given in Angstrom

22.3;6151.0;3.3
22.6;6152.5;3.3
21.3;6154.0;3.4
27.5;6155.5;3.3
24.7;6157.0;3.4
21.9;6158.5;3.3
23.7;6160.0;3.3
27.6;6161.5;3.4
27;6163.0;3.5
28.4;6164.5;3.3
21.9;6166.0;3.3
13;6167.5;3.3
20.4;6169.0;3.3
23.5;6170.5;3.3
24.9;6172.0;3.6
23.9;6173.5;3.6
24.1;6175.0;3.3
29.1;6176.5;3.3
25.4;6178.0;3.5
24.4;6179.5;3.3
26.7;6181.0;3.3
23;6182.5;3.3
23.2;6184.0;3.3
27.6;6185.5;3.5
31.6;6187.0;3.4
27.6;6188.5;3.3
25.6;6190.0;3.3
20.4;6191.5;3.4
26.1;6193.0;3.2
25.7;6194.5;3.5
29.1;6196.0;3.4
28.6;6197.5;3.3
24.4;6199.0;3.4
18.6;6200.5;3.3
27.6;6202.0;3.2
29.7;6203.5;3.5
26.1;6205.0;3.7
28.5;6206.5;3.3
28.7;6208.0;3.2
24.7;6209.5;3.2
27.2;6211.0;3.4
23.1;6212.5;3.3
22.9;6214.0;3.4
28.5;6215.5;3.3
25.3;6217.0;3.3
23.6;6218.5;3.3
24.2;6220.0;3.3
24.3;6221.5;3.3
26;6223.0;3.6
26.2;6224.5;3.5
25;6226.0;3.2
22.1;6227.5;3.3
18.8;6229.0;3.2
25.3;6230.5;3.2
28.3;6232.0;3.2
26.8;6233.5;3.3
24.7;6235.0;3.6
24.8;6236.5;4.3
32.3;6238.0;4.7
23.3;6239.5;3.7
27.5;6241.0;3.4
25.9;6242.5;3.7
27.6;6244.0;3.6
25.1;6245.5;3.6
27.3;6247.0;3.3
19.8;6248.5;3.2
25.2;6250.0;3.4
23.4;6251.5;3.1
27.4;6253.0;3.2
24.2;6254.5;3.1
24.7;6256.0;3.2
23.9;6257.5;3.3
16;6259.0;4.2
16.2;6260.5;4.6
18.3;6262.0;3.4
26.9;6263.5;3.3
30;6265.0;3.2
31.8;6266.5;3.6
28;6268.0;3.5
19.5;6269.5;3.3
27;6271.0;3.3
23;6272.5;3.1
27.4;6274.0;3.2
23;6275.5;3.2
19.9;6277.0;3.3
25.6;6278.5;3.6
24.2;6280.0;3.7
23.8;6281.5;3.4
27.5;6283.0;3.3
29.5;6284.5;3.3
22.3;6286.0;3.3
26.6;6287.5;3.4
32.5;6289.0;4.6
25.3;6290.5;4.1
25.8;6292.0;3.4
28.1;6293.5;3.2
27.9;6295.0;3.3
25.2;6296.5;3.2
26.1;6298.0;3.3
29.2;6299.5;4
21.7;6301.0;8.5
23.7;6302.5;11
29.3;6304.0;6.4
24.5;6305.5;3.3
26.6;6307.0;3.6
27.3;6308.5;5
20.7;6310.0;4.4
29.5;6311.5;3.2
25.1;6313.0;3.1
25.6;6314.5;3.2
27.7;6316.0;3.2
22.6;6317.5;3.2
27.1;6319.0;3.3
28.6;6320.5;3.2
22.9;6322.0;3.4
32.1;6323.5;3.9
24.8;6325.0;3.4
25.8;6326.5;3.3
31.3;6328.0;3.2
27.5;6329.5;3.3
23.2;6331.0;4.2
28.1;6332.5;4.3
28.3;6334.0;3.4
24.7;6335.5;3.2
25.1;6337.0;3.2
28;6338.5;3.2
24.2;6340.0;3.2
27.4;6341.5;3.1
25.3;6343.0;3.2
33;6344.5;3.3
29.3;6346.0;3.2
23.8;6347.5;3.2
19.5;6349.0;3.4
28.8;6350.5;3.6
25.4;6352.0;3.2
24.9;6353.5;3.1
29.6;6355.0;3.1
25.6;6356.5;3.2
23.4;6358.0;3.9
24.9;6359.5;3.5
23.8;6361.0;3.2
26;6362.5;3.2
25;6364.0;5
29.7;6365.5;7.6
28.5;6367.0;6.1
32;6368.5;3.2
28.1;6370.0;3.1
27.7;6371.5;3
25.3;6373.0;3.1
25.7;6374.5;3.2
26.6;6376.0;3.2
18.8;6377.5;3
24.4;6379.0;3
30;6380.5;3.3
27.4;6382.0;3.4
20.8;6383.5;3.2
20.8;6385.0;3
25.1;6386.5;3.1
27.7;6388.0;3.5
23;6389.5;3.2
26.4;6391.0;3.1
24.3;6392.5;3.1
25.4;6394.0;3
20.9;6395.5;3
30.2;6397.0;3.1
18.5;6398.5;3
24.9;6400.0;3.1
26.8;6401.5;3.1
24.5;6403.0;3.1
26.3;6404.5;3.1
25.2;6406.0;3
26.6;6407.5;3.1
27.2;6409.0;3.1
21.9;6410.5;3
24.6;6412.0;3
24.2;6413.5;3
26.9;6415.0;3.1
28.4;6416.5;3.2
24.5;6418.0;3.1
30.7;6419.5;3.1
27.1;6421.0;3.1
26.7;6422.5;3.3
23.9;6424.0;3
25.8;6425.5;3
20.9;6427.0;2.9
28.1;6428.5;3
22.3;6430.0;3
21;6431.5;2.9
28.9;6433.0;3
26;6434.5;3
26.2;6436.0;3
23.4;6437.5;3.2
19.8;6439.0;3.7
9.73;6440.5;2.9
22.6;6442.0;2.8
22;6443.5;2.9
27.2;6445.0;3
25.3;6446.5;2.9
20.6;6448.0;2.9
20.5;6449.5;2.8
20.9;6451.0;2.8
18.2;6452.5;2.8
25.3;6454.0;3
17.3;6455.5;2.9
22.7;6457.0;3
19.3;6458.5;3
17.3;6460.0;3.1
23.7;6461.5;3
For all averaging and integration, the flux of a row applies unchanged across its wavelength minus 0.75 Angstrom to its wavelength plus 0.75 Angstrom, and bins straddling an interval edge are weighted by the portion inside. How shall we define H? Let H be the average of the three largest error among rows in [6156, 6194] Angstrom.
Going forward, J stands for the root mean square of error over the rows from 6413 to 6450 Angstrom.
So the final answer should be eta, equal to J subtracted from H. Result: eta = 0.5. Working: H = 3.6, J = 3.04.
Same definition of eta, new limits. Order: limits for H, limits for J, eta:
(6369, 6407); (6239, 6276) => 0.0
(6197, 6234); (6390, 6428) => 0.5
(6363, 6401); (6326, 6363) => 2.9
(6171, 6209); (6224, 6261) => 0.1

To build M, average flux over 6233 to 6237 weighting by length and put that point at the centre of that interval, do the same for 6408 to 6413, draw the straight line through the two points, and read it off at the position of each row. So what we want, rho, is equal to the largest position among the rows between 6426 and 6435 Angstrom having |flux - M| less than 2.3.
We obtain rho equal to 6434.5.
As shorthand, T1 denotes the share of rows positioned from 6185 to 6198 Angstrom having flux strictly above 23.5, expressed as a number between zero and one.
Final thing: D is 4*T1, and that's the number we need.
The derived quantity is 3.6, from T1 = 0.89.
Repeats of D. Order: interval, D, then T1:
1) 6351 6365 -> 3.6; 0.89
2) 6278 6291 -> 3.6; 0.89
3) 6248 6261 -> 2.2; 0.56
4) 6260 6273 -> 2.2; 0.56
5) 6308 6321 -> 3.1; 0.78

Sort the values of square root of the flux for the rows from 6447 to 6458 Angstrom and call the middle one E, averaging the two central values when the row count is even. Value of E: 4.54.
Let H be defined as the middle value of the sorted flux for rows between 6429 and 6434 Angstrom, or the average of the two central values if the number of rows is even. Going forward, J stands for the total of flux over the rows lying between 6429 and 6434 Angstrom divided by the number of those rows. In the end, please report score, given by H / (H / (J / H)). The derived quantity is 1.08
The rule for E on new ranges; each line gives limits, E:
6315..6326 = 5.21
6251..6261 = 4.89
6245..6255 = 5.01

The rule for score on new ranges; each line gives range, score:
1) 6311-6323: 0.99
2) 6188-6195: 0.98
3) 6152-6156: 1.05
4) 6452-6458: 1.02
